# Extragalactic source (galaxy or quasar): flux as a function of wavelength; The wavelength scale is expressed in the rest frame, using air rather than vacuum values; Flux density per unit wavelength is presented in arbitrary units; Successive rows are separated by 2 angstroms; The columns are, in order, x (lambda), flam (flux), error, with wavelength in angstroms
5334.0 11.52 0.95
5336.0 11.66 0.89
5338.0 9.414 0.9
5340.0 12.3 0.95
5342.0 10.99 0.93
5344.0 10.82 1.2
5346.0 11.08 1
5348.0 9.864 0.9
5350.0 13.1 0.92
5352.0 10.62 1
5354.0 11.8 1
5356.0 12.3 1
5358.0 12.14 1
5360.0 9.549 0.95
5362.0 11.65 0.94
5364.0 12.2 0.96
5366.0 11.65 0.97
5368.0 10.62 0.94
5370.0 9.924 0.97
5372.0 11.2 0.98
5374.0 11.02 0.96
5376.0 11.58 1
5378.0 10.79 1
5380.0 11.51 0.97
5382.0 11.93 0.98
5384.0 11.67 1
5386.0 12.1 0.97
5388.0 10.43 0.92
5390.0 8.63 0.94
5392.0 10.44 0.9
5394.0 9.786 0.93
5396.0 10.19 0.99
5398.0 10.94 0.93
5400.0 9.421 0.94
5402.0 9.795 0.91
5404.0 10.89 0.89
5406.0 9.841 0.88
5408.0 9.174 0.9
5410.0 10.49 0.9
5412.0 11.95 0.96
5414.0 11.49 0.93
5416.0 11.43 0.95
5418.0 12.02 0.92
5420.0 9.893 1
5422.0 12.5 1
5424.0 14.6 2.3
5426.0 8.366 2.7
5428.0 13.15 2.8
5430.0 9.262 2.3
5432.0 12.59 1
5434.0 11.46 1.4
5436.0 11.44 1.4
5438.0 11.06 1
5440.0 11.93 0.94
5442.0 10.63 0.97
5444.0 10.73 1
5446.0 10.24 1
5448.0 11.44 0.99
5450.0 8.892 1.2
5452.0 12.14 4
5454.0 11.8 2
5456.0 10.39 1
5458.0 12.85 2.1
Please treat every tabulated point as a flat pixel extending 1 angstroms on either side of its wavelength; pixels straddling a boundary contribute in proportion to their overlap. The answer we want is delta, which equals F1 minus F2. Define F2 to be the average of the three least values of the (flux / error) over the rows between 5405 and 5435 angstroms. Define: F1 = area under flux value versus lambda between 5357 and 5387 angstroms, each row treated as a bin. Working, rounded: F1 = 339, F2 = 3.9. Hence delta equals 335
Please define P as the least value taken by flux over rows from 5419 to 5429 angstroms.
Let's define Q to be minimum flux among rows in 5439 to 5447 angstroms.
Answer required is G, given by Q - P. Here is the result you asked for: 1.9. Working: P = 8.366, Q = 10.24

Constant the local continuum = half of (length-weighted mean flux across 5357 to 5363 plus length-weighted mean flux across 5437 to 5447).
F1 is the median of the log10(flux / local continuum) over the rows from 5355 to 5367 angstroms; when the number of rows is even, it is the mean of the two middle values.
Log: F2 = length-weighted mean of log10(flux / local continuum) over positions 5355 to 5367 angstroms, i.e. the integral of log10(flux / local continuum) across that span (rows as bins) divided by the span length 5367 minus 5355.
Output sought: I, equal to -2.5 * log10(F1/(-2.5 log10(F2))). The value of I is 5.3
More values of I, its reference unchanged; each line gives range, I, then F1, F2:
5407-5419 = 6.6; 0.02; 0.0012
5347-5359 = 5.2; 0.04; 0.0219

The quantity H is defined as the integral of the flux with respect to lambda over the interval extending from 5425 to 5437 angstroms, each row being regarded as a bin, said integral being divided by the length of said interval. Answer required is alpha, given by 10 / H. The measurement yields 0.91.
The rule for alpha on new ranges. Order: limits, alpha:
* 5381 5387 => 0.84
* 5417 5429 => 0.85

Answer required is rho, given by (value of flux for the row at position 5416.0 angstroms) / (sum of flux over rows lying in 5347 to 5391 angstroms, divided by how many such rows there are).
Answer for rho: 1.02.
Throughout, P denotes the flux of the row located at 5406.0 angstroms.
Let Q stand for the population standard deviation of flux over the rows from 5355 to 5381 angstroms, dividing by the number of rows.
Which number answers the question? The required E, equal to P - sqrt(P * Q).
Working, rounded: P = 9.841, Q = 0.81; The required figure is 7.0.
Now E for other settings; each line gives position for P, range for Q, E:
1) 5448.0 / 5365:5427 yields 7.7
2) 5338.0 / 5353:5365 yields 6.4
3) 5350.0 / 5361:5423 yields 9.5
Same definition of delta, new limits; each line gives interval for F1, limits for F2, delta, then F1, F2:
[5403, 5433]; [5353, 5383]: 325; 335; 10.4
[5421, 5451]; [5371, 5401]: 327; 337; 9.8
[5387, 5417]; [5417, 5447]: 306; 310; 3.9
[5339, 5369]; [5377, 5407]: 332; 341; 9.8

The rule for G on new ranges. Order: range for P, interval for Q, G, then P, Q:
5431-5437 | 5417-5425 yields -1.5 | 11.44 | 9.893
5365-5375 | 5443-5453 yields -1.0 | 9.924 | 8.892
